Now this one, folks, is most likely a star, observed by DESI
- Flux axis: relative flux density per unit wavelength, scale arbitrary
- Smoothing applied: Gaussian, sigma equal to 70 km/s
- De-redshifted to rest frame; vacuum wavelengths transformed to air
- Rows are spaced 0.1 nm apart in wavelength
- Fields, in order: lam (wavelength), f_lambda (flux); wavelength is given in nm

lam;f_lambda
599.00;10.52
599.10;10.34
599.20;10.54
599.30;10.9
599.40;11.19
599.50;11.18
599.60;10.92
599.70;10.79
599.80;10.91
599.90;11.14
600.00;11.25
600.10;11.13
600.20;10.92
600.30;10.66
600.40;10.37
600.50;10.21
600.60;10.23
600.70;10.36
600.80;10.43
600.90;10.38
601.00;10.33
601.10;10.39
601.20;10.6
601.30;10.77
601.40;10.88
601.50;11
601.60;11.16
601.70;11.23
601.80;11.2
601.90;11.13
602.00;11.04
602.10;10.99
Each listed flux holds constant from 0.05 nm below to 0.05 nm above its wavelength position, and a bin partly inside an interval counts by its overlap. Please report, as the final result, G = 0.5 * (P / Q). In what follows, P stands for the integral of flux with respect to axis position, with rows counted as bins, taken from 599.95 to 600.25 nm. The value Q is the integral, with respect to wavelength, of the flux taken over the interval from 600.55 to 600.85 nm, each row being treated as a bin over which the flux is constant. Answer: 0.54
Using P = 3.33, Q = 3.10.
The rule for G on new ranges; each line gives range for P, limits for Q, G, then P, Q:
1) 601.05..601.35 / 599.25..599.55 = 0.48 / 3.18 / 3.33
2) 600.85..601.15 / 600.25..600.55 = 0.50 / 3.11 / 3.12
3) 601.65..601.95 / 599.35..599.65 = 0.50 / 3.36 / 3.33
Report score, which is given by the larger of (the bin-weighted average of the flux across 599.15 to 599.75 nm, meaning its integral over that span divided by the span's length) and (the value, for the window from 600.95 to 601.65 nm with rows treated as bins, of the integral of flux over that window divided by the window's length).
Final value 10.9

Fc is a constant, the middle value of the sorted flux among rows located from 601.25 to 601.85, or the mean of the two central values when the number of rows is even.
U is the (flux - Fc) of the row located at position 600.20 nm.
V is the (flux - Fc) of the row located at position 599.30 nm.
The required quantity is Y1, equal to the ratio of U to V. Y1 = 0.9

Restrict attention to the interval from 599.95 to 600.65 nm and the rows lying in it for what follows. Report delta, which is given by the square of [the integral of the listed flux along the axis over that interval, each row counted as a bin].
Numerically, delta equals 55.9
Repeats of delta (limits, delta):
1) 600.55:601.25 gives 52.9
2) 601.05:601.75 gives 57.8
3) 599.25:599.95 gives 59.3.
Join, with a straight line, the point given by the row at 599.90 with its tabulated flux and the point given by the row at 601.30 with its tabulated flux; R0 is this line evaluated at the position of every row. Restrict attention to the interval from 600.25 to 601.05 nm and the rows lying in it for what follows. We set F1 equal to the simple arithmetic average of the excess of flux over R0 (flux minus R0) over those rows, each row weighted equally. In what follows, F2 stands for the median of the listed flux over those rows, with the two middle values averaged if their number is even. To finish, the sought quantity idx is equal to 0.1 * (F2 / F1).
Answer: -1.8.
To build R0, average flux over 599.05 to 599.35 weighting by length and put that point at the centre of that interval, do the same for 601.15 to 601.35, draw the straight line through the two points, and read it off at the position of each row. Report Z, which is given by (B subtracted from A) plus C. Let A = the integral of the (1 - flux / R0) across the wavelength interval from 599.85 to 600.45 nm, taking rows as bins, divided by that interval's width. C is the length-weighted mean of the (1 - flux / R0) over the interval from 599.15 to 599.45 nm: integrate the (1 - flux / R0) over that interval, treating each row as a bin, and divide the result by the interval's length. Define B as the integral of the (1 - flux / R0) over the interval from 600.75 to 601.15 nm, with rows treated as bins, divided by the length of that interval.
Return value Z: -0.079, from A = -0.03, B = 0.027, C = -0.026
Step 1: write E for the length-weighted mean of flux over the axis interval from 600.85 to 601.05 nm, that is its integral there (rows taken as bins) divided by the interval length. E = 10.4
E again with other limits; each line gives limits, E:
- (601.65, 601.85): 11.2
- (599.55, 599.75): 10.9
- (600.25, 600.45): 10.5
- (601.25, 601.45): 10.8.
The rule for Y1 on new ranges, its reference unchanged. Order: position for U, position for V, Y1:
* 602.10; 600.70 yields 0.1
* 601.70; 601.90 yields 3.0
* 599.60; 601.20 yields 0.3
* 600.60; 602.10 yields 9.4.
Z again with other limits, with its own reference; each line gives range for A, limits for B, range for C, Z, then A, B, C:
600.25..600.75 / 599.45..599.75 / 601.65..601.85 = 0.013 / 0.03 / -0.033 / -0.047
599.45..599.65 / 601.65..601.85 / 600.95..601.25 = 0.028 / -0.04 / -0.047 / 0.022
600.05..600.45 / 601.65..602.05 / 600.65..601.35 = 0.048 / -0.01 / -0.041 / 0.020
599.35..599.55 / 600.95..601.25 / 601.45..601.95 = -0.118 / -0.05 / 0.022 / -0.041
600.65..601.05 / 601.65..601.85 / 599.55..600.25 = 0.039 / 0.03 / -0.047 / -0.036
